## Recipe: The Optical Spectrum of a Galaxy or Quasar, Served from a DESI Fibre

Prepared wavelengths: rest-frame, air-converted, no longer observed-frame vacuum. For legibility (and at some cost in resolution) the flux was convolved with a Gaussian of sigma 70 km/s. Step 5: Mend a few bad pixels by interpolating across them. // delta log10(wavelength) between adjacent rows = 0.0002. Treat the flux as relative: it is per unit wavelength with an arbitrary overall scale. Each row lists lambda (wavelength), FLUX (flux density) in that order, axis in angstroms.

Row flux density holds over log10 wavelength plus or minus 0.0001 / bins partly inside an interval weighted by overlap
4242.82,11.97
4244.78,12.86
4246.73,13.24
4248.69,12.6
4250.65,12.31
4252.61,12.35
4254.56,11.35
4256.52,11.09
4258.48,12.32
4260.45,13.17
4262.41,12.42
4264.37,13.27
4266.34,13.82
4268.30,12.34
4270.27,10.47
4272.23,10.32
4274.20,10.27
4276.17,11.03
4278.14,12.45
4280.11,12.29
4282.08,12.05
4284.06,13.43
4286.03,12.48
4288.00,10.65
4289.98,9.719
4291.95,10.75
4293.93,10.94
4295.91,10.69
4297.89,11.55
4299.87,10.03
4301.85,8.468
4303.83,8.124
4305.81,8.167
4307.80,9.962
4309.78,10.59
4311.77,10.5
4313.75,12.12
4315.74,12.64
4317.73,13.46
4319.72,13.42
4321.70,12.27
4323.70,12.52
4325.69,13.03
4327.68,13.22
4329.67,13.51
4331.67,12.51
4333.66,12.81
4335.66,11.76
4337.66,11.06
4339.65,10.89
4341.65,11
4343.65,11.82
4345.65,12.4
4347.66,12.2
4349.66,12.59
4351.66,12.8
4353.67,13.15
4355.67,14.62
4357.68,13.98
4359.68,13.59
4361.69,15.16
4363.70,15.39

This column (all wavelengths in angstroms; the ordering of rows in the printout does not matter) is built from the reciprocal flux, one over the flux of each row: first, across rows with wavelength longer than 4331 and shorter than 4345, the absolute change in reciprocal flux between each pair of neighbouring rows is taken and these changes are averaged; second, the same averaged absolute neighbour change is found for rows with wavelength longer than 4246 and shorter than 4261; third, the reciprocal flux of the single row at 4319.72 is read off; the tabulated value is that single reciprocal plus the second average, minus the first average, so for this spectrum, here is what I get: 0.07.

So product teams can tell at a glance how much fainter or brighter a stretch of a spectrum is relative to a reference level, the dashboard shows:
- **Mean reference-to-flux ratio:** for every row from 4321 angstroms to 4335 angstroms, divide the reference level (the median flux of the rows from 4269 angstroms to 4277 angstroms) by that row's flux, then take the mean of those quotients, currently 0.81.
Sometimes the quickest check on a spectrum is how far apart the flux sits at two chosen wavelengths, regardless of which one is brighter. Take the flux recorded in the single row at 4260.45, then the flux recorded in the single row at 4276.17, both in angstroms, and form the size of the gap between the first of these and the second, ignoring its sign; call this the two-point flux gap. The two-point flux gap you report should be 2.1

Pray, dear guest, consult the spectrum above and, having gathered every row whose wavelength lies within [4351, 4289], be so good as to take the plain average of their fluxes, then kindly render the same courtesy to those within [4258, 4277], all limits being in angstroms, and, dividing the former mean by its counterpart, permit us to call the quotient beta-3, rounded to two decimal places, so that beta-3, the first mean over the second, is 0.96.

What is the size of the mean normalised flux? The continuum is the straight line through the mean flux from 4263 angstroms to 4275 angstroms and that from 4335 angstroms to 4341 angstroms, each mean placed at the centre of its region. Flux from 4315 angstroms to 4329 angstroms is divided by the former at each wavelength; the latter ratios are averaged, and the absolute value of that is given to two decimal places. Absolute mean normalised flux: 1.14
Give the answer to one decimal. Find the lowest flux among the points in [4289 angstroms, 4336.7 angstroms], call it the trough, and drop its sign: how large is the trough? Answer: 8.1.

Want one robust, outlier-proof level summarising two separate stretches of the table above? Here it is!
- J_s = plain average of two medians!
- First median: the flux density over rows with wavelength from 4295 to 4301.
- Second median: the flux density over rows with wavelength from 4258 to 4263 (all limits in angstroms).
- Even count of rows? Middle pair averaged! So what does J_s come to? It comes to 11.6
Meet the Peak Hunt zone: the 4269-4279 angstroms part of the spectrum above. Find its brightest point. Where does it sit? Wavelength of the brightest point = 4278.14 angstroms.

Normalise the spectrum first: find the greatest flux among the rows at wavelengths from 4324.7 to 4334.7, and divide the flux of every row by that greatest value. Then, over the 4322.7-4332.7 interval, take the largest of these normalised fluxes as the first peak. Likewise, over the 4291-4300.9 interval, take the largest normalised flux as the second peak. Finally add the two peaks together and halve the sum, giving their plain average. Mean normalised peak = 0.927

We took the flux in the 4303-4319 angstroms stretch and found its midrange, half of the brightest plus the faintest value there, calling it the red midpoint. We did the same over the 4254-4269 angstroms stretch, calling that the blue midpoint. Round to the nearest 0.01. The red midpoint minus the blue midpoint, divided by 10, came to -0.17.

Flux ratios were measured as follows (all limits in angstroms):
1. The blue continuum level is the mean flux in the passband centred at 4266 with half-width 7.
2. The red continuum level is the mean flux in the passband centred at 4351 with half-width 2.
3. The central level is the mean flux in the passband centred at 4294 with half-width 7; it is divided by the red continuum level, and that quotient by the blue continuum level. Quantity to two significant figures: 0.068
